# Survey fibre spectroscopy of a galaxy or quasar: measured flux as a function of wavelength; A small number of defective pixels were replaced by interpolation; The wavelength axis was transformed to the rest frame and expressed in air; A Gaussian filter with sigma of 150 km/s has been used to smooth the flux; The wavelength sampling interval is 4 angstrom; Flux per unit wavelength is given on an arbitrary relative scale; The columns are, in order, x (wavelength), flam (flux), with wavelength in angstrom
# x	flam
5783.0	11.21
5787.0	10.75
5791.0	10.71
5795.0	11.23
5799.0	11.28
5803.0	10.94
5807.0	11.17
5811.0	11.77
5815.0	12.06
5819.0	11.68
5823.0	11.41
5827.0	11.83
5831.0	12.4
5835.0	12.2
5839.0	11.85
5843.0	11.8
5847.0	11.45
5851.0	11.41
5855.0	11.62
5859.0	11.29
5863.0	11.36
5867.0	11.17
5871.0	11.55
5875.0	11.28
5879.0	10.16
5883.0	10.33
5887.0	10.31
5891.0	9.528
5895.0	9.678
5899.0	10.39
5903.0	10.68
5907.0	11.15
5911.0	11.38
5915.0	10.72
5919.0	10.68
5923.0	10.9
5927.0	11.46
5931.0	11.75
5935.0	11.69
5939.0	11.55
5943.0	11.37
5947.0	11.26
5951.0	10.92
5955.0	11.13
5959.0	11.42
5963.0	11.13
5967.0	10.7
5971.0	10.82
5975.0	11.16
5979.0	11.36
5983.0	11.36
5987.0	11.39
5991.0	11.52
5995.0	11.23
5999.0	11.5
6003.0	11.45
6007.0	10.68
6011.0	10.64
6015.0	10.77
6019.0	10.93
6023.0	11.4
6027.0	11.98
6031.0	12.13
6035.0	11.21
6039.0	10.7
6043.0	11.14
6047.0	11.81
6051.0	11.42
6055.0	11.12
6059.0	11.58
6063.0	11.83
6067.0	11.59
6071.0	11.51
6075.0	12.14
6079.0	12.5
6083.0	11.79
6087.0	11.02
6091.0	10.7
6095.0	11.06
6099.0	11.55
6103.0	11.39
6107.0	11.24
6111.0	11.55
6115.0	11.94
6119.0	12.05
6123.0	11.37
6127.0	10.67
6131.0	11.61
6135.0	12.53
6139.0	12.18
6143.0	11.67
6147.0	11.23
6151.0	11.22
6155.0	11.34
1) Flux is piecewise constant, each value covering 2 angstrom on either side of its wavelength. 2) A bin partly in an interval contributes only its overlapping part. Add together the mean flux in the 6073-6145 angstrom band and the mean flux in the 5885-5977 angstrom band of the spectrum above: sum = 22.6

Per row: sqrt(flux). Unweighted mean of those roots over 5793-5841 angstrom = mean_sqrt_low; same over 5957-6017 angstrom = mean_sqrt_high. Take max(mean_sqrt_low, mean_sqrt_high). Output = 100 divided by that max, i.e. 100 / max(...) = 29.30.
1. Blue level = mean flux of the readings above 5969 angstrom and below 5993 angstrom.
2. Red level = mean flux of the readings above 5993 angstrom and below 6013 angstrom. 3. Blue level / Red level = 1.02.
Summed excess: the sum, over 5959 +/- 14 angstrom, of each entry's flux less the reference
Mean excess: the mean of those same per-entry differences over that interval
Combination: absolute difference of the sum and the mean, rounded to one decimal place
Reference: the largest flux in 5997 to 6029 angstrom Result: 5.6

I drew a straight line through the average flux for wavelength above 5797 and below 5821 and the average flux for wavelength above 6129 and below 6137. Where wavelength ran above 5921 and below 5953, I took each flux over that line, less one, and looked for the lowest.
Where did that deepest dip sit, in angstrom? 5951.0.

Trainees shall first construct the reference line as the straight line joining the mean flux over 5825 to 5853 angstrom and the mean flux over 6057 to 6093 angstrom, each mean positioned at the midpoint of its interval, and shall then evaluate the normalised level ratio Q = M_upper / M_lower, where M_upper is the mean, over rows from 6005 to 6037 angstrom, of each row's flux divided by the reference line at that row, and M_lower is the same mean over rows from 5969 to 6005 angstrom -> 0.99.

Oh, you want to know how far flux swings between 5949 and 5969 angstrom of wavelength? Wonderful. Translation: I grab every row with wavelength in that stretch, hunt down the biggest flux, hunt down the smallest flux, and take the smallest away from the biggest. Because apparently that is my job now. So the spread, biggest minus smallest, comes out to 0.720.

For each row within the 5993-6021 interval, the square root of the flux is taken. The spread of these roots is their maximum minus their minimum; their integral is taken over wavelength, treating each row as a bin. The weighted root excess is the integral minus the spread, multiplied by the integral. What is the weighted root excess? 8632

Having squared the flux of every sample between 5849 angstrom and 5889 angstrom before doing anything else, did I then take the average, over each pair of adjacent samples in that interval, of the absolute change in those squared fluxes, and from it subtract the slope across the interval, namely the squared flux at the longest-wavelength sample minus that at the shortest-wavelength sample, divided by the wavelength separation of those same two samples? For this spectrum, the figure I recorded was 7.4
